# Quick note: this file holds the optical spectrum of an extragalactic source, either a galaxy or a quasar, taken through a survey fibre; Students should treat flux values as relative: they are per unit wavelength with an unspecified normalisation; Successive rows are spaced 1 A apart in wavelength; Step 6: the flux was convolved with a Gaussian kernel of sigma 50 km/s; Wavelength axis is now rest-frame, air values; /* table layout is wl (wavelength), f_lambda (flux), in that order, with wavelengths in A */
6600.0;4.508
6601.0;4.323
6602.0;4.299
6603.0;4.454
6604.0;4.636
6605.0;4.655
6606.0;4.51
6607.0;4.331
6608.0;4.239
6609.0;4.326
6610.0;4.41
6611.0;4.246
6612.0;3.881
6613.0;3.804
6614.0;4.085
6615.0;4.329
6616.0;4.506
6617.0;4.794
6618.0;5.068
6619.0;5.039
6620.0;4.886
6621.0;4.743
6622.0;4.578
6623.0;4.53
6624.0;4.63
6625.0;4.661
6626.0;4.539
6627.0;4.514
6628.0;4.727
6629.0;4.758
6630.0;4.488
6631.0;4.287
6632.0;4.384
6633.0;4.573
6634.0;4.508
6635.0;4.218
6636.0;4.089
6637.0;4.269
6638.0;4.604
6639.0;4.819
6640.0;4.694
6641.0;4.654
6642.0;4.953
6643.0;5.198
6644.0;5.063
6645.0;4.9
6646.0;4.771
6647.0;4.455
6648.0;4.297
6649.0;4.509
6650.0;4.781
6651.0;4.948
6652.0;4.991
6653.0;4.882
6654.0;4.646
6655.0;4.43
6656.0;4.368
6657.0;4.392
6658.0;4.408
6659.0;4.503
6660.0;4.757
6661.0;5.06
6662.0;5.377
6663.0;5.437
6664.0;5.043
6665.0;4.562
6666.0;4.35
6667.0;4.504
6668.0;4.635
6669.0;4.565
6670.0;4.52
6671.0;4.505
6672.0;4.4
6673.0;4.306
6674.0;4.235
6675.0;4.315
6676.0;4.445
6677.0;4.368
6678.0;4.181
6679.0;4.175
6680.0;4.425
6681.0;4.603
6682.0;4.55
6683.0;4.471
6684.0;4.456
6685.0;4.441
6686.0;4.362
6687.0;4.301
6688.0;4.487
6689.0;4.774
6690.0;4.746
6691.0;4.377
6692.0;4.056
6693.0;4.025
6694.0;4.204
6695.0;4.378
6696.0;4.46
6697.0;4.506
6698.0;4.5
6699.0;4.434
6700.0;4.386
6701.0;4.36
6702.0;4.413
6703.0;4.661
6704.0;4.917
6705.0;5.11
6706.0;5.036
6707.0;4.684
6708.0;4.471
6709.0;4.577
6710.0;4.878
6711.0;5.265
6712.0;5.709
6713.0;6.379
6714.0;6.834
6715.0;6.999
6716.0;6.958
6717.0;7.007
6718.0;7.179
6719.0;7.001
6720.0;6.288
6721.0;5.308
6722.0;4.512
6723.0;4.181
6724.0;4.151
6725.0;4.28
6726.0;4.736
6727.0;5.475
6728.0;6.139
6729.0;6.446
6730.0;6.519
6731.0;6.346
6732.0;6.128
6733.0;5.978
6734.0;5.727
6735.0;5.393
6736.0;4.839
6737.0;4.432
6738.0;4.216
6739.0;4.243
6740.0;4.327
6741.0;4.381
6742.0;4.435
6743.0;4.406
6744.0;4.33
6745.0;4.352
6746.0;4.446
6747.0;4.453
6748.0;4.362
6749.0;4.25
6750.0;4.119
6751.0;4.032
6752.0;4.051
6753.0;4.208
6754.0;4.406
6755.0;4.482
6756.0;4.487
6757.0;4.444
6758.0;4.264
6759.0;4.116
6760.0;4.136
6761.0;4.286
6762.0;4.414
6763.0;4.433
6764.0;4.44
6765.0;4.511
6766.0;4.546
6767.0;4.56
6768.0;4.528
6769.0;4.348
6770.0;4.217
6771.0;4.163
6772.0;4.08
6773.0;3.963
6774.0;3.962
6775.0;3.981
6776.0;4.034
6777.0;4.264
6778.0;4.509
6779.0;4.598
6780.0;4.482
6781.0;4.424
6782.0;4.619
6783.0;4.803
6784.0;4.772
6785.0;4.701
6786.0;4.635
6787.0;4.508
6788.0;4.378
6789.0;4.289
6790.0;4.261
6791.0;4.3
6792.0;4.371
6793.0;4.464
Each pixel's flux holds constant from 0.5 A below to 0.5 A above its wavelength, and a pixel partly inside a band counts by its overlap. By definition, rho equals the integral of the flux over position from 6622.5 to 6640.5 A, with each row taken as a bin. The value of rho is 81.3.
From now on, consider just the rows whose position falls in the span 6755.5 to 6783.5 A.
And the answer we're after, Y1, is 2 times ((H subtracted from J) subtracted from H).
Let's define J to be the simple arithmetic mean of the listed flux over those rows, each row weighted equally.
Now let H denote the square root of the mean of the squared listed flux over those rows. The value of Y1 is 8.7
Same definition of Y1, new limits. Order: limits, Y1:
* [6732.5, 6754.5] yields 9.1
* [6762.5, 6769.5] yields 9.0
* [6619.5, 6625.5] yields 9.3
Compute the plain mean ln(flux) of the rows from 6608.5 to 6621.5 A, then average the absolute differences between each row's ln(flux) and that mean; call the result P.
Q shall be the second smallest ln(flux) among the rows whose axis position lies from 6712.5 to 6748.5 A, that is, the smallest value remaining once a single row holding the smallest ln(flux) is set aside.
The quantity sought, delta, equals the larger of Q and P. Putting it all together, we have 1.43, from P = 0.076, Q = 1.43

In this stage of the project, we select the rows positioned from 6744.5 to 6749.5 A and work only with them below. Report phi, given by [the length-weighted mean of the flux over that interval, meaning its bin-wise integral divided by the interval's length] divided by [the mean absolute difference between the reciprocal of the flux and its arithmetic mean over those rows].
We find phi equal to 1360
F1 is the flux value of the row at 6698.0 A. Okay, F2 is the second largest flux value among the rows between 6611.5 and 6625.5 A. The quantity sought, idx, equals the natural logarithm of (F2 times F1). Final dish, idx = 3.12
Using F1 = 4.5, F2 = 5.039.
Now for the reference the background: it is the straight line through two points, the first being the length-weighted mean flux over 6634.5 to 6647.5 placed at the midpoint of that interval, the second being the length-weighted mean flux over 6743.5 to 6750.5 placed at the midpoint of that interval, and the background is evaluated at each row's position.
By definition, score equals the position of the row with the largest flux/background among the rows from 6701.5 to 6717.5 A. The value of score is 6717.0 A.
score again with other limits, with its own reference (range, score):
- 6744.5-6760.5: 6756.0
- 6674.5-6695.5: 6689.0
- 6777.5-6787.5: 6783.0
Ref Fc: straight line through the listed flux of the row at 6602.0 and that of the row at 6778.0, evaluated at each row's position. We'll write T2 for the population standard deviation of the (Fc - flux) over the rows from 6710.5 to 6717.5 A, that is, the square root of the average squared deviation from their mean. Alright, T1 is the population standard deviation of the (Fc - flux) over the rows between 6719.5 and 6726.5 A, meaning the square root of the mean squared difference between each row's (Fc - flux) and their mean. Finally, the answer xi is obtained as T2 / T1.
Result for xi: 0.90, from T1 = 0.722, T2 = 0.65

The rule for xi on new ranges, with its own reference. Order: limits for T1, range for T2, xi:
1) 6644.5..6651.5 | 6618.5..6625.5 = 0.75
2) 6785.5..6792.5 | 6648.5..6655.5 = 1.60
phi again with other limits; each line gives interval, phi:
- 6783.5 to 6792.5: 547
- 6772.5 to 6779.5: 324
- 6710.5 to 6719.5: 479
